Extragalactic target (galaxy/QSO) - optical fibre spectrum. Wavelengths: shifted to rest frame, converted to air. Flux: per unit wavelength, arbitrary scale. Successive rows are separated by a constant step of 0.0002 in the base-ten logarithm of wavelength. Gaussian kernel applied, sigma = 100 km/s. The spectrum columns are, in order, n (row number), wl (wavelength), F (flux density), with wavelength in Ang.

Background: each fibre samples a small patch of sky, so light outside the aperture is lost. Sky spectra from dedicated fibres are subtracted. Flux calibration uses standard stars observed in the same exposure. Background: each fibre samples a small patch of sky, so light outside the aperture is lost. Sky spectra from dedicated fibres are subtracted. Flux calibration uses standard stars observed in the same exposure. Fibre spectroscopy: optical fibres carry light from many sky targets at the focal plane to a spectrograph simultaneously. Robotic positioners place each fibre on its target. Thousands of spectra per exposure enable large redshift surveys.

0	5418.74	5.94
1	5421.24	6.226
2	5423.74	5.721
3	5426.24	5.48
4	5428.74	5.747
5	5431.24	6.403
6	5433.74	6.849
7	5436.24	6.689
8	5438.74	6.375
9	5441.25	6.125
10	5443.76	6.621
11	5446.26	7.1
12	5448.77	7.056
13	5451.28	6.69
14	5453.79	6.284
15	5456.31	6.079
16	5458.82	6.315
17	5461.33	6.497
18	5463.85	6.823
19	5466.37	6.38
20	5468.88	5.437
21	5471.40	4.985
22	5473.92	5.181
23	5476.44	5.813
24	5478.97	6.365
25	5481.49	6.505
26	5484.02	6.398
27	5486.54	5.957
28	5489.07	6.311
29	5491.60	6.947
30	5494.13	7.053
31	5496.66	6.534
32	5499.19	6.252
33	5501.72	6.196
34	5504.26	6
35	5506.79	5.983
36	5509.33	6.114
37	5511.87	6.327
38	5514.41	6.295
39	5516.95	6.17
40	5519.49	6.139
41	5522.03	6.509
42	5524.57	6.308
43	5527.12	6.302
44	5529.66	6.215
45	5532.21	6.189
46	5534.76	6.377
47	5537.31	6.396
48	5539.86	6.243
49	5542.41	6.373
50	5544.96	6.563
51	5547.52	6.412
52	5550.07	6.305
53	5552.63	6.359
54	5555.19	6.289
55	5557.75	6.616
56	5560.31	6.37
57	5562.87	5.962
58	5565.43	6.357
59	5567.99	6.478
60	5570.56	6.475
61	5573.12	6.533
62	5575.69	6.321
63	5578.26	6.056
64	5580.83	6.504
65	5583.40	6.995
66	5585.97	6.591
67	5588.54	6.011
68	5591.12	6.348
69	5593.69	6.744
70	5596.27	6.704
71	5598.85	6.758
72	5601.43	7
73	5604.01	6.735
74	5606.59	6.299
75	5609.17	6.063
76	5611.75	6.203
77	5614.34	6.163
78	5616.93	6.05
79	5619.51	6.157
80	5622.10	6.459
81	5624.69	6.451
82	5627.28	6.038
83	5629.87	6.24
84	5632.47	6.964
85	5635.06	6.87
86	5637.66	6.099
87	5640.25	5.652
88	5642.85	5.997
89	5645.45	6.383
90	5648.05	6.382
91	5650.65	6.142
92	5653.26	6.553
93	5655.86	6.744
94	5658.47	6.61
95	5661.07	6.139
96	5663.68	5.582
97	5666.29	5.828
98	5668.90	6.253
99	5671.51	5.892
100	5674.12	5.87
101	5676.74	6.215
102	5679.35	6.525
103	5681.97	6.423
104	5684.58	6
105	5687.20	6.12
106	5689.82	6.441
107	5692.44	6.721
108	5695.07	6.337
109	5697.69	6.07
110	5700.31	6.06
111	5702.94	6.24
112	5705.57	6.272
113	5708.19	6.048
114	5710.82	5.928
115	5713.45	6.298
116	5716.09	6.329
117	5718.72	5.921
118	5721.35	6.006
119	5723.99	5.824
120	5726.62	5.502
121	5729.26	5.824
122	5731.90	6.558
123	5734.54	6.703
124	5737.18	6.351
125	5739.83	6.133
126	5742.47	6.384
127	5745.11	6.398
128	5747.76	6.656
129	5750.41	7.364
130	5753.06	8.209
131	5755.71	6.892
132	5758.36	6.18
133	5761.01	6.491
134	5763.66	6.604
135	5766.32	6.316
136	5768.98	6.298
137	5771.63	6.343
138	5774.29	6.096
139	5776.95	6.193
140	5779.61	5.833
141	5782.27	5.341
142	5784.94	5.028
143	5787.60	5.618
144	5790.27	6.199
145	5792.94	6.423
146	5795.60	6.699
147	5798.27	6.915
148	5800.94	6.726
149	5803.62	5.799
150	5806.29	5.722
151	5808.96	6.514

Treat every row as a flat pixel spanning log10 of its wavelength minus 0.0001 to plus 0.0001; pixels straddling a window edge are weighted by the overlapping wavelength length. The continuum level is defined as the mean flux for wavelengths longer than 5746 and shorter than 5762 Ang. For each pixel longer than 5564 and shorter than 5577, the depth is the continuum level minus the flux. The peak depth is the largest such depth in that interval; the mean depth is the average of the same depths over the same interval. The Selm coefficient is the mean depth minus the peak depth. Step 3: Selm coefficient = -0.11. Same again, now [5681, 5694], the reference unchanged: -0.34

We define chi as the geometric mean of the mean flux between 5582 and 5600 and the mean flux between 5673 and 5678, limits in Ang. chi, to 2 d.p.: 6.31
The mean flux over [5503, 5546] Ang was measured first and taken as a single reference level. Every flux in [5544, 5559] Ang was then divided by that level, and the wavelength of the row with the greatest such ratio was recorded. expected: 5557.75 Ang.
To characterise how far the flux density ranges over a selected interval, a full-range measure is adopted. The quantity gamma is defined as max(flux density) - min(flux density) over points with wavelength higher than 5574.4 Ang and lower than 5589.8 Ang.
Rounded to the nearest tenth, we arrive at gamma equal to 1.0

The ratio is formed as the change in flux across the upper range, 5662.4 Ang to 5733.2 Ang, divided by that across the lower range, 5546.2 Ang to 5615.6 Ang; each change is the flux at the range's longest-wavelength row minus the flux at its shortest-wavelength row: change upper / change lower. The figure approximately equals -3.9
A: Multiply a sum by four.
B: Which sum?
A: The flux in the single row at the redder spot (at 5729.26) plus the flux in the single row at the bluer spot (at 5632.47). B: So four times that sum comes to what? 51.2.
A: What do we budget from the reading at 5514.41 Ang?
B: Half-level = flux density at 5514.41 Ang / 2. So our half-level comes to 3.15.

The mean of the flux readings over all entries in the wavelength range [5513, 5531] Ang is 6.28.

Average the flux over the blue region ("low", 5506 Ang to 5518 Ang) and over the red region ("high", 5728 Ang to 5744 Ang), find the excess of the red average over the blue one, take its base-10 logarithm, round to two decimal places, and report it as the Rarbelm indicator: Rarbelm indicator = -0.83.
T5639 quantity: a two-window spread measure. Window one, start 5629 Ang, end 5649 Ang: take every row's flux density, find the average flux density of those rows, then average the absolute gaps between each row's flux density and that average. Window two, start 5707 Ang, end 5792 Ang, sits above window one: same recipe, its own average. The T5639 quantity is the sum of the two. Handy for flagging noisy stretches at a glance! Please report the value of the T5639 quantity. 0.72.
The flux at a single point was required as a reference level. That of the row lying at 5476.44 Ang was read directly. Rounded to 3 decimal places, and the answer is 5.813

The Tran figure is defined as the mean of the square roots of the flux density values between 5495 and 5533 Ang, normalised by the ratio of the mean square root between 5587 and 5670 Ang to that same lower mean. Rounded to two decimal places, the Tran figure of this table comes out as 2.48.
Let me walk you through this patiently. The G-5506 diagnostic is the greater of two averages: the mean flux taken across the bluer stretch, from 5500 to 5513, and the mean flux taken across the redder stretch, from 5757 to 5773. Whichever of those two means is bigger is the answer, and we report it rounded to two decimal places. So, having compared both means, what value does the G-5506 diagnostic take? 6.37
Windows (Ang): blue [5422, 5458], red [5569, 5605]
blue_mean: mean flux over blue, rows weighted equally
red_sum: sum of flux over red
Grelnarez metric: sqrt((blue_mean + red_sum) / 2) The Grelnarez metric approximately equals 7.01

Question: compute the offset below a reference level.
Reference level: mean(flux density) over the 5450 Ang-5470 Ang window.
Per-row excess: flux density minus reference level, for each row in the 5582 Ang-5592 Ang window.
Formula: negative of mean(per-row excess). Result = -0.17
